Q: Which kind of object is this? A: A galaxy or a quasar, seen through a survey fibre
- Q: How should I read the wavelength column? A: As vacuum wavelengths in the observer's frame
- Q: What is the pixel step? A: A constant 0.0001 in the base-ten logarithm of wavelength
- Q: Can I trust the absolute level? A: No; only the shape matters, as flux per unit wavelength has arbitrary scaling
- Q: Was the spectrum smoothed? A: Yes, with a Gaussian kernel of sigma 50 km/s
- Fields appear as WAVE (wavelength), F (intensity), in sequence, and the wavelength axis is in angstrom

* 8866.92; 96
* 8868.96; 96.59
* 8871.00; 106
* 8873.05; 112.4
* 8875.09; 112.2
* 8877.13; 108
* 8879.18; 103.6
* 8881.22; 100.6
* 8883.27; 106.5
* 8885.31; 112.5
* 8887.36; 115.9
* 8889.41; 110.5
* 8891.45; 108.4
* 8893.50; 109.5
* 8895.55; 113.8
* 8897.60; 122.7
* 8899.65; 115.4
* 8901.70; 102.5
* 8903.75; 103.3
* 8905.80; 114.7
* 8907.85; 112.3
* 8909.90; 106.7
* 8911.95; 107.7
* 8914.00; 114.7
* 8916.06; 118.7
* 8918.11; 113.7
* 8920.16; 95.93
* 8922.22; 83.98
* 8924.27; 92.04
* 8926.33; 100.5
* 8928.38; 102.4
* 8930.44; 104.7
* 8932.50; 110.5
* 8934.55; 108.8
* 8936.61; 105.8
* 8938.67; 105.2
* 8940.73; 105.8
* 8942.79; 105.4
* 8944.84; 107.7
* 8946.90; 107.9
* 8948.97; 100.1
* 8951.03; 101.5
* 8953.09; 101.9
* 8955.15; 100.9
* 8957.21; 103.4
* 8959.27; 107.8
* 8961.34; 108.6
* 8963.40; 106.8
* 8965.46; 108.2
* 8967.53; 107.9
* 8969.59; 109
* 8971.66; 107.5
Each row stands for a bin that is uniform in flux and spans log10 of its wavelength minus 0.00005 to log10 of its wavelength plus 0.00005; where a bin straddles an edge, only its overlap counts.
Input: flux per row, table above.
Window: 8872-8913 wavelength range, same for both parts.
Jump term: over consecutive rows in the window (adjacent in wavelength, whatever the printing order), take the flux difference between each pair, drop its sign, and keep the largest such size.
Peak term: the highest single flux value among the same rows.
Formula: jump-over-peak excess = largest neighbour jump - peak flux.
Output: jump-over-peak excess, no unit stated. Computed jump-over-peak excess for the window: -110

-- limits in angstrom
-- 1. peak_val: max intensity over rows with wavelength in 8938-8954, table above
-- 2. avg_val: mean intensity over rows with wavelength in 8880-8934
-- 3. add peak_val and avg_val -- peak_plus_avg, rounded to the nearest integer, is 216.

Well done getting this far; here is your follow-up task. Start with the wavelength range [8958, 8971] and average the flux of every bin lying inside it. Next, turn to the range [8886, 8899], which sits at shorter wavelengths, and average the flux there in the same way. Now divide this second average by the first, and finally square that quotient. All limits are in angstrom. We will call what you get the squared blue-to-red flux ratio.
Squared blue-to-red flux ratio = 1.10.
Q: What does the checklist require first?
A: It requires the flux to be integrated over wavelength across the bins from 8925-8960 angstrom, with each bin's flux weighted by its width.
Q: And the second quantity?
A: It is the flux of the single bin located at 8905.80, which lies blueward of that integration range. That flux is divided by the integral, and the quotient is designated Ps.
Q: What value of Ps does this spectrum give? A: 0.0313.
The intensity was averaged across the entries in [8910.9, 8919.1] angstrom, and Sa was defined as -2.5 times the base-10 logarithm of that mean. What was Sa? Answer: -5.14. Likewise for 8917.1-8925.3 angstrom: -4.96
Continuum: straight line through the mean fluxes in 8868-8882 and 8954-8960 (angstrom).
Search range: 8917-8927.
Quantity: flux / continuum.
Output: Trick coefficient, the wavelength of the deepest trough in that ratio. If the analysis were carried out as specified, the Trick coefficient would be 8922.22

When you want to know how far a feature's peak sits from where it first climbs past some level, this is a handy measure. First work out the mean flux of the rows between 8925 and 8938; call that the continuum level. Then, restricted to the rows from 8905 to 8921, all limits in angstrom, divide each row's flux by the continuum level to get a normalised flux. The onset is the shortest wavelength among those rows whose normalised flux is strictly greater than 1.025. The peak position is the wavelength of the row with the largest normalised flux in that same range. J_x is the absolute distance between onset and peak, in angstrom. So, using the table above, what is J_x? 10.3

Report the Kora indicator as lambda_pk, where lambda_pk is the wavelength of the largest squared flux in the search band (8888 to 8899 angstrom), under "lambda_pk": 8897.60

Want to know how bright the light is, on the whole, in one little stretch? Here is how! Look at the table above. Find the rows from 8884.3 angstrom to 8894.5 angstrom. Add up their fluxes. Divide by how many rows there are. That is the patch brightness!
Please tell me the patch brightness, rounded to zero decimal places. 111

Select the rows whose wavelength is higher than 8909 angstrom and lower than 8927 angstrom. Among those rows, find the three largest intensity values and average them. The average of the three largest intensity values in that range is 116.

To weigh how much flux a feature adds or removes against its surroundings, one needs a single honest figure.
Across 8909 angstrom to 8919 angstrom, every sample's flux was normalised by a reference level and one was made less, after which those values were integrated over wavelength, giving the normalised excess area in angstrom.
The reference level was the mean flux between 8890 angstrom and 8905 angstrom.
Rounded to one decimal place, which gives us 0.1 angstrom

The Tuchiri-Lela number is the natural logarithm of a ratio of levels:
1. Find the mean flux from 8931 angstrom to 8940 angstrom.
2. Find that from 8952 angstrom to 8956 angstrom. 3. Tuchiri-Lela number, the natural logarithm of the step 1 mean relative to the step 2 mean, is 0.06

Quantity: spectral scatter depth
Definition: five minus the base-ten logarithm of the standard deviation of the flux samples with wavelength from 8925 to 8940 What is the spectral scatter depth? 4.5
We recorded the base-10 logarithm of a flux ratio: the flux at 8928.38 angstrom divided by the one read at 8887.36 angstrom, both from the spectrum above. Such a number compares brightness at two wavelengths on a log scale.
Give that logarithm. -0.054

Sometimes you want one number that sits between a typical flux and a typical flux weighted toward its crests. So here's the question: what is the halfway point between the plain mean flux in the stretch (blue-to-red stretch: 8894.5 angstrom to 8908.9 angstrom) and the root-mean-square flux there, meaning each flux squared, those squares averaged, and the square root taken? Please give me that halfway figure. 112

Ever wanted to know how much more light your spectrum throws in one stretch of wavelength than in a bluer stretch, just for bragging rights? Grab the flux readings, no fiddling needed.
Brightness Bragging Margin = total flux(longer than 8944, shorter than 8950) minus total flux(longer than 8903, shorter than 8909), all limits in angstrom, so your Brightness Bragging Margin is -15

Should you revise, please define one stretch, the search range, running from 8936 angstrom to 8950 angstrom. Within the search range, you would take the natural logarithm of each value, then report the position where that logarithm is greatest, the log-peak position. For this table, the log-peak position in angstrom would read 8946.90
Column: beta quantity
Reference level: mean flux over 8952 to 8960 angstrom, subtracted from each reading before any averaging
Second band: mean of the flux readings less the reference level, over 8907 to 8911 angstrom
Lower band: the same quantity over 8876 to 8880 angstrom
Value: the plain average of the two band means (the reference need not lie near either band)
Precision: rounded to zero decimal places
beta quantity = 4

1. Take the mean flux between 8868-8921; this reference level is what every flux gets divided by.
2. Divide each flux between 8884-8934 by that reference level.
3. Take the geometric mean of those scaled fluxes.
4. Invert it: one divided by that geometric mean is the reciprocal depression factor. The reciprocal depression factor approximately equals 1.02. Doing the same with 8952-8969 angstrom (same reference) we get 1.04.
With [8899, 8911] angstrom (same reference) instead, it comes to 1.00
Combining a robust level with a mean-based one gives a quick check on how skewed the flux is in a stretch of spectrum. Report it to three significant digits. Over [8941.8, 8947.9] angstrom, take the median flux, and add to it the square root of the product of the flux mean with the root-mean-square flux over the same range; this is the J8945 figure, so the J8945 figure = 215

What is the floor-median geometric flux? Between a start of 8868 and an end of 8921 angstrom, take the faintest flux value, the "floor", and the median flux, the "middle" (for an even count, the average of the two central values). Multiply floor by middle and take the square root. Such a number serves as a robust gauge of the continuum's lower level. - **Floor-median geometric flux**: 103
